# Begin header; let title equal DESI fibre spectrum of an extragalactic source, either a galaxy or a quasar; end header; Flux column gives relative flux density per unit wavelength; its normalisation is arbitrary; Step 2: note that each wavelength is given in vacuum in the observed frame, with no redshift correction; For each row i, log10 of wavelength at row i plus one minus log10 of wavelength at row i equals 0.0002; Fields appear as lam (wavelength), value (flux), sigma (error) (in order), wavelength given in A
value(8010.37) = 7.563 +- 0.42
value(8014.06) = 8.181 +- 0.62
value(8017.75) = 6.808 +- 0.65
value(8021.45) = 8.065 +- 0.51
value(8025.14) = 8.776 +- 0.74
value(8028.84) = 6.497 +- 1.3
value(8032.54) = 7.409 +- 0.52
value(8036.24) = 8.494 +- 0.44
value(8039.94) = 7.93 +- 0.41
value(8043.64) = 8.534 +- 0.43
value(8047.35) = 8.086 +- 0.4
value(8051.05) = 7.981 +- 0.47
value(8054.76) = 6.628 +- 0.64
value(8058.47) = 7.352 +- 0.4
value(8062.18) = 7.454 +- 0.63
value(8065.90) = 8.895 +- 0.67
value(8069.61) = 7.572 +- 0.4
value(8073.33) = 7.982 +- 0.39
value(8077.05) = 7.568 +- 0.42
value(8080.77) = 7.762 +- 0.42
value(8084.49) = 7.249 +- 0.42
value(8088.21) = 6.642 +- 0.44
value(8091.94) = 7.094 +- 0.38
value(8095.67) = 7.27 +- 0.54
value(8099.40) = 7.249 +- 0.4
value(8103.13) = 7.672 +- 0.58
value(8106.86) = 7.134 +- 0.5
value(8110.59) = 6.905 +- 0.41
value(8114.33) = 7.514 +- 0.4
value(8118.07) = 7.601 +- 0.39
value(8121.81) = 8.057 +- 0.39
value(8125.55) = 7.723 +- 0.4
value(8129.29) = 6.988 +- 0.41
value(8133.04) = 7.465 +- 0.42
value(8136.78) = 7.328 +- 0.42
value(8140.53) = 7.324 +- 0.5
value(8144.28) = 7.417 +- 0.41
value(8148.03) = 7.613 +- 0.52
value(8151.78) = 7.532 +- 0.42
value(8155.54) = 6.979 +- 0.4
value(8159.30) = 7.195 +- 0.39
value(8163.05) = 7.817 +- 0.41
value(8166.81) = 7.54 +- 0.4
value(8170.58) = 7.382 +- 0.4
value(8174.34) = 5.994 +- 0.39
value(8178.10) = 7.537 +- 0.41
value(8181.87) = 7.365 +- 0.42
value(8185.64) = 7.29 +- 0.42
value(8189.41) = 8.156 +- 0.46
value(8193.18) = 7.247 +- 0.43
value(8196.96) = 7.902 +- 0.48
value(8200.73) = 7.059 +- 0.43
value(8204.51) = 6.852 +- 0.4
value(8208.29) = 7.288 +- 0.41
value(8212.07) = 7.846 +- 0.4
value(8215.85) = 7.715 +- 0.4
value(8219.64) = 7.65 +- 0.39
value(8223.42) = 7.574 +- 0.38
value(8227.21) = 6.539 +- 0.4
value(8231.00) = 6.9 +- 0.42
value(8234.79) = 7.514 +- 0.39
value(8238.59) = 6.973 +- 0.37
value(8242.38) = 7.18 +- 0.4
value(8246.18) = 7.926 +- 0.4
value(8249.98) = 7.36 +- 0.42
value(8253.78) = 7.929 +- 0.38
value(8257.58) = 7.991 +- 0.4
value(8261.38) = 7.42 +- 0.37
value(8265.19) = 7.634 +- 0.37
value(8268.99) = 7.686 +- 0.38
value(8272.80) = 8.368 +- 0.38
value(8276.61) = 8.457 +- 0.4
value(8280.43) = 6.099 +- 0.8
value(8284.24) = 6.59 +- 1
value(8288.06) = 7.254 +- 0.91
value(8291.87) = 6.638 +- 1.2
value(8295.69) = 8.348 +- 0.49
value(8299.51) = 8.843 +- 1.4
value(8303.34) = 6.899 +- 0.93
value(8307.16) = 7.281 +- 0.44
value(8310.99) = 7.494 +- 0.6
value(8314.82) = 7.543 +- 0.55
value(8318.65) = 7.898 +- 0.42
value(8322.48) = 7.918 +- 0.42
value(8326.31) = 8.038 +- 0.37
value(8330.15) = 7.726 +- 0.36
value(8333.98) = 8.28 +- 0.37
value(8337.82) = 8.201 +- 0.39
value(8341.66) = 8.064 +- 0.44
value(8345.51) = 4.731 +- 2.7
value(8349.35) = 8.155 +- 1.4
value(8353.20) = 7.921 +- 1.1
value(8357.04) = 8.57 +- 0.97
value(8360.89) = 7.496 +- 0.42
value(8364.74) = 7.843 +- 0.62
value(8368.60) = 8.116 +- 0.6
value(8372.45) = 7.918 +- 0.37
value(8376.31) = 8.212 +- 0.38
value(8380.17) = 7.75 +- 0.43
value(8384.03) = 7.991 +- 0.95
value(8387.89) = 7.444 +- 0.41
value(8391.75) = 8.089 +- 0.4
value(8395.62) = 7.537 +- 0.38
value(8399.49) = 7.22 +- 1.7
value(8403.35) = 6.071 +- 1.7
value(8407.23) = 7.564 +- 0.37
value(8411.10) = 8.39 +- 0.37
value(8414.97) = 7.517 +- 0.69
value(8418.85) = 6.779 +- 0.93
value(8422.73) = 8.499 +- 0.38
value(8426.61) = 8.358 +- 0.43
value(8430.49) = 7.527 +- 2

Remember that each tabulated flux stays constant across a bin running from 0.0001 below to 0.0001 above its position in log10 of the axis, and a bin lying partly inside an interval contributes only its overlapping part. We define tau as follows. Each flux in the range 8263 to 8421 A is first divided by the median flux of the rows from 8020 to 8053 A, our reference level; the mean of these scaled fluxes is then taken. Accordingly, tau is 0.945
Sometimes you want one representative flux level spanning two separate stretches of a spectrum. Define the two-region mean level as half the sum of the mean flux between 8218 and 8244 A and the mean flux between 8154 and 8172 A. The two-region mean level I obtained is 7.29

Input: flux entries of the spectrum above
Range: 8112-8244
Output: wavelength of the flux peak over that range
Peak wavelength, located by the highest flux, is 8189.41 A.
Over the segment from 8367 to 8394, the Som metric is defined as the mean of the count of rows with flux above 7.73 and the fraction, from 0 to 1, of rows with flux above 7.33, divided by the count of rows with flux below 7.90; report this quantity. 1.75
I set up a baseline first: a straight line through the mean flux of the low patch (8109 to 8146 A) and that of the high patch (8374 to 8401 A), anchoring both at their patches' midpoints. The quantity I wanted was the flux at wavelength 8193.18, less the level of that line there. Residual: -0.27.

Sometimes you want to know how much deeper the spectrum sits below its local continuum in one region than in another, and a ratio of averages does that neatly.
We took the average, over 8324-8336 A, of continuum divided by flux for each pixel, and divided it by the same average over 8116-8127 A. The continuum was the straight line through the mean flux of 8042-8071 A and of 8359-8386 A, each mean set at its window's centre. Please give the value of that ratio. 0.98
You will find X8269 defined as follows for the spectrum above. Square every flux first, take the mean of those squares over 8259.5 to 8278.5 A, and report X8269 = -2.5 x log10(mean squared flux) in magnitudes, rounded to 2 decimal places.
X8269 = -4.49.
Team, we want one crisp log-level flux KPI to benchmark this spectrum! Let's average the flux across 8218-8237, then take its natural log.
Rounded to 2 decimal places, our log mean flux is 1.98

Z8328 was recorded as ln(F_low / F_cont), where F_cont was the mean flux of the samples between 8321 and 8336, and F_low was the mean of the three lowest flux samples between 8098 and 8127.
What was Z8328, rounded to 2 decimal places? -0.12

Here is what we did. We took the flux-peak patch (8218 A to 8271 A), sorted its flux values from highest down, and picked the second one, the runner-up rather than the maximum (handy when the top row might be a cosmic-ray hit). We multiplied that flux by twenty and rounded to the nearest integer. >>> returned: 159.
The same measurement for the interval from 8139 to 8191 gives 156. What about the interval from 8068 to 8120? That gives 155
